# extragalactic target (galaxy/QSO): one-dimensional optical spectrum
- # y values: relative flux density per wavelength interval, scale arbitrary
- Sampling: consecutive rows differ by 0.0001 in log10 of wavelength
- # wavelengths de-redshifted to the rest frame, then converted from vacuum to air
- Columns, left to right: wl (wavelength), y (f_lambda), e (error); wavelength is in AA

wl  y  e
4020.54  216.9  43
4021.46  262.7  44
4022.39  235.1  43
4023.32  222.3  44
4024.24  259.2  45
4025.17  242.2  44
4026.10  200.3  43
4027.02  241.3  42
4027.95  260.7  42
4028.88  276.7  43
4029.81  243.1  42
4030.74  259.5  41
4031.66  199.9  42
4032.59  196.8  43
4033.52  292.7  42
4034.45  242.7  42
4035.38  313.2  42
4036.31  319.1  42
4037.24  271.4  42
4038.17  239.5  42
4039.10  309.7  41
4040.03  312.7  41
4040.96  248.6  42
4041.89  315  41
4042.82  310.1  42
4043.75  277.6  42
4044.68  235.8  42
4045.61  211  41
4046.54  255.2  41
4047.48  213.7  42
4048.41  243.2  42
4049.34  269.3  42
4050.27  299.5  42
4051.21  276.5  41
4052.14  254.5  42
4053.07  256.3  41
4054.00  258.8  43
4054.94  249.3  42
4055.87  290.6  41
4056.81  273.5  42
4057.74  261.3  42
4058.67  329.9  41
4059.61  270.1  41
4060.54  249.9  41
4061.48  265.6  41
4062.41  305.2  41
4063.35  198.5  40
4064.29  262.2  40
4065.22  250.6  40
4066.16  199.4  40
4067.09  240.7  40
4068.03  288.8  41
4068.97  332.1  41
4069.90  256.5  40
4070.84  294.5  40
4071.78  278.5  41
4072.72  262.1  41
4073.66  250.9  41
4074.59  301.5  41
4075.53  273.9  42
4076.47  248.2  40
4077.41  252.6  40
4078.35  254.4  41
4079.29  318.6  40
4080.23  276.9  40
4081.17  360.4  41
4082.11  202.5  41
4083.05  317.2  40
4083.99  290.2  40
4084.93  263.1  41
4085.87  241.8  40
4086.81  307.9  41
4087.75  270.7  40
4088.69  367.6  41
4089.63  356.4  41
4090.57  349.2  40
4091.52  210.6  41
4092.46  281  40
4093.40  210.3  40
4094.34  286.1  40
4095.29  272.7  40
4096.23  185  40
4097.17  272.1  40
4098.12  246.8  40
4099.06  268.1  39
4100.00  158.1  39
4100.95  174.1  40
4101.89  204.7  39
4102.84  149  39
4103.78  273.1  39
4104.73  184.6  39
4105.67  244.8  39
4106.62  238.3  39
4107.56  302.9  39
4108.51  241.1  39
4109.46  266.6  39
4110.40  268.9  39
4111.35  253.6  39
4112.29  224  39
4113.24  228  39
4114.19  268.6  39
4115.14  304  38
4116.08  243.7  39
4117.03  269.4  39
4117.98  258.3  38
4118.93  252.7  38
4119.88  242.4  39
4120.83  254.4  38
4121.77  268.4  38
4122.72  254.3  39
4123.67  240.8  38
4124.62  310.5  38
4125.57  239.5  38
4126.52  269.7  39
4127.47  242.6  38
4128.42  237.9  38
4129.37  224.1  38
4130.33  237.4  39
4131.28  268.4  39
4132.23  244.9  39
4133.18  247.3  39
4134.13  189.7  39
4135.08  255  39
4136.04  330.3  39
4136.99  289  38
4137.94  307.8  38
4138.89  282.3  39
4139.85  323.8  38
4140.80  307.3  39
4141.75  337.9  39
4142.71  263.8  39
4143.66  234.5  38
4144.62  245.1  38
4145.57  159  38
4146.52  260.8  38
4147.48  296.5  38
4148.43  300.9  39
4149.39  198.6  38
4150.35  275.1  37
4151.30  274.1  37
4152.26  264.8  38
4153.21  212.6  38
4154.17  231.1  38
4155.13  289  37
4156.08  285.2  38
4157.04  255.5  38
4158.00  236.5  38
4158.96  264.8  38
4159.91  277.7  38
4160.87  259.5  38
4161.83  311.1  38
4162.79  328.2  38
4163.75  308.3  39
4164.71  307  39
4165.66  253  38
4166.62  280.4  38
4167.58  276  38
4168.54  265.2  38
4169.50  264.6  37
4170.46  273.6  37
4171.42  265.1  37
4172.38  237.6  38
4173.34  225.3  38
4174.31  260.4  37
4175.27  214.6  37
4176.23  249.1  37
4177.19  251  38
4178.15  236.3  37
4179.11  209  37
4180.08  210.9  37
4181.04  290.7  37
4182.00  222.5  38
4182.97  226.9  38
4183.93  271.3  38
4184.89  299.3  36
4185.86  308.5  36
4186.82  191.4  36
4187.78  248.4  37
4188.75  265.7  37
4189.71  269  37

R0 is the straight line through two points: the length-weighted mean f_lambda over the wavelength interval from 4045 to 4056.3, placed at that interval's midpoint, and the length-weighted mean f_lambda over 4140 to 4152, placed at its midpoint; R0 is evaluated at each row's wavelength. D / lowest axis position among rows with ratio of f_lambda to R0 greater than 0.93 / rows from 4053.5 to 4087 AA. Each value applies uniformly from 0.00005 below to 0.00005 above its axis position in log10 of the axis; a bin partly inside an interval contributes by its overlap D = 4054.00 AA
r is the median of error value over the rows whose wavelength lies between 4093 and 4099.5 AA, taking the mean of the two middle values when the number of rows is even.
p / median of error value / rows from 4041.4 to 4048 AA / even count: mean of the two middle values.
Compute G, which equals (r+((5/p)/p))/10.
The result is 4.00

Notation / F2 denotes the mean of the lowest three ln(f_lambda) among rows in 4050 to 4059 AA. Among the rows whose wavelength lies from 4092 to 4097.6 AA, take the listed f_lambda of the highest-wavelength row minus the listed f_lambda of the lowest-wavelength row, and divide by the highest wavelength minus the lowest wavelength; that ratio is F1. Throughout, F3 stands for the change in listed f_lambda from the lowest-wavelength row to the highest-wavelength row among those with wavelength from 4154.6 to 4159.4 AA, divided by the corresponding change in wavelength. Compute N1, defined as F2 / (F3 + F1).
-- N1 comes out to -0.7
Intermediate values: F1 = -2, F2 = 5.53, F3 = -6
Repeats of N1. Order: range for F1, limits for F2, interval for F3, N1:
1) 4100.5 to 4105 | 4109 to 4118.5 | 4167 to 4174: -0.9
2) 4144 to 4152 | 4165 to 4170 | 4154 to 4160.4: 0.4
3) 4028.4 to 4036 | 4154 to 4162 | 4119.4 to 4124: 1.1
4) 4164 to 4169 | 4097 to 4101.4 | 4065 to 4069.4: 0.5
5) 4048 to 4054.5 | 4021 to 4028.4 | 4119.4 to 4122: 0.3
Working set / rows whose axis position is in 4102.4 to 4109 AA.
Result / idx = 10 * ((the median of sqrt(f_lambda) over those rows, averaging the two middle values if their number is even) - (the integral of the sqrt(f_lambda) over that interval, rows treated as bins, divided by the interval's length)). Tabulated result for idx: 3.2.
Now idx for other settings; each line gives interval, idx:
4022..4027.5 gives 1.6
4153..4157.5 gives -0.2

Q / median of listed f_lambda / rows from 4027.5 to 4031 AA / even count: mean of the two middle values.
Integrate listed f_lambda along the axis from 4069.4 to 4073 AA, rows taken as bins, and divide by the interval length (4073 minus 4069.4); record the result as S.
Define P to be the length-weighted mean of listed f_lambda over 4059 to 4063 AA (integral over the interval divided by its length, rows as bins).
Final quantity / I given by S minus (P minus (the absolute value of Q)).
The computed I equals 262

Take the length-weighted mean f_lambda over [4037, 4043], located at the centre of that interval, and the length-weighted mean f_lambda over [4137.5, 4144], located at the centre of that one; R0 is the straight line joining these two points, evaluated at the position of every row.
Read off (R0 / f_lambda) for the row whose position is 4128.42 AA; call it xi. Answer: 1.24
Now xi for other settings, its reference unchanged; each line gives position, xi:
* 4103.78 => 1.07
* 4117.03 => 1.09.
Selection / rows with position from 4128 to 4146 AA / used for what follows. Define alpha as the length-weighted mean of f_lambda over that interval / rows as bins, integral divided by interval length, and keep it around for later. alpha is 263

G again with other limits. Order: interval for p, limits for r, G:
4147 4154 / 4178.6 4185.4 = 3.70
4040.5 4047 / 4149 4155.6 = 3.80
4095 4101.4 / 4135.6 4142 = 3.90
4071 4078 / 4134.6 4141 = 3.90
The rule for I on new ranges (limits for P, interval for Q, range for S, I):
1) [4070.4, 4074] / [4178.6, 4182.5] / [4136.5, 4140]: 244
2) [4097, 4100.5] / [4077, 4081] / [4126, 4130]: 276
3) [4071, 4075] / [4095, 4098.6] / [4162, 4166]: 287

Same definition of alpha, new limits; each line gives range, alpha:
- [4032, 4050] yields 267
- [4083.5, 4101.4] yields 264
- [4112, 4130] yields 254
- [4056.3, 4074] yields 267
